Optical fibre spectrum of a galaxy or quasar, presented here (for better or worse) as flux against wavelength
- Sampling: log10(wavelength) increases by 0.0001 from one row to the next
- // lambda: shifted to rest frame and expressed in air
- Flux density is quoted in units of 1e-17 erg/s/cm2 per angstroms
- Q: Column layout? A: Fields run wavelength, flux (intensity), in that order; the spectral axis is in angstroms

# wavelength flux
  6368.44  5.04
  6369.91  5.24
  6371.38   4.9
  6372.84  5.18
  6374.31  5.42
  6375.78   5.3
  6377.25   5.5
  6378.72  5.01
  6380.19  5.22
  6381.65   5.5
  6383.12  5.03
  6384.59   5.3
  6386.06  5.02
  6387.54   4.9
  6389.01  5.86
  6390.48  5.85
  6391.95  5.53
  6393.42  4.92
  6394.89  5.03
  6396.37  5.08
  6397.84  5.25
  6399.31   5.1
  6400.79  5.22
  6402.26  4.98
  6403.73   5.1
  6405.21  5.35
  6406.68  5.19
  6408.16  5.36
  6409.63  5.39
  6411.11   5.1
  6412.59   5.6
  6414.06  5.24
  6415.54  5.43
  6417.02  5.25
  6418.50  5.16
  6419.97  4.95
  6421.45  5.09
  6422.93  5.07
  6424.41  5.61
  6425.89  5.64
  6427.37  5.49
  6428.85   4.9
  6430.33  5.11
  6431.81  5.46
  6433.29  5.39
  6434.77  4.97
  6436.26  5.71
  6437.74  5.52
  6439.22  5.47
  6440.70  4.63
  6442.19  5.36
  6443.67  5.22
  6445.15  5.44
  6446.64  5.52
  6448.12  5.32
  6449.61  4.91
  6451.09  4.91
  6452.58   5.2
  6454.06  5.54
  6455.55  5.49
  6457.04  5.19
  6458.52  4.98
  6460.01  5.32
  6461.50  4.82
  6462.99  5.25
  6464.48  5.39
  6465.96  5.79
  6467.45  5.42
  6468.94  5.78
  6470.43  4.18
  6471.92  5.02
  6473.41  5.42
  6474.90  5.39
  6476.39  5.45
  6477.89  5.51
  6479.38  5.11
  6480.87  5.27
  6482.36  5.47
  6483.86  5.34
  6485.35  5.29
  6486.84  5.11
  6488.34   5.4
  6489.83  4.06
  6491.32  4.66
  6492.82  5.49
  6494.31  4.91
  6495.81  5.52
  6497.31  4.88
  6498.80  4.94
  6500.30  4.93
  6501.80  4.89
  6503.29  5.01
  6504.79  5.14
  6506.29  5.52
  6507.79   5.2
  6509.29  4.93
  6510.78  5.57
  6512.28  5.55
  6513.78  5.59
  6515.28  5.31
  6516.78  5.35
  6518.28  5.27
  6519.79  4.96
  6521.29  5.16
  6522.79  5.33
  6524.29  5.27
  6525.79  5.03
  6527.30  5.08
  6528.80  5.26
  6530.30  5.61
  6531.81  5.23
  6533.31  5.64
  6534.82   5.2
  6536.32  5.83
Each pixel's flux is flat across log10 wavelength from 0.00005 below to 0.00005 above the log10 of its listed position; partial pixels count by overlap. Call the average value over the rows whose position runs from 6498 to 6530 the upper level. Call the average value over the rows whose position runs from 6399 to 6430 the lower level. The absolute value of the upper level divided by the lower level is 0.99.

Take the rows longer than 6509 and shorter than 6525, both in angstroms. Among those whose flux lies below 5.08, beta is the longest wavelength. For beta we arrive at 6519.79 angstroms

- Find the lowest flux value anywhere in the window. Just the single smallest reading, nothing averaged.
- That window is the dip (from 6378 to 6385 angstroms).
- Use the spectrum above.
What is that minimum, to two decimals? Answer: 5.01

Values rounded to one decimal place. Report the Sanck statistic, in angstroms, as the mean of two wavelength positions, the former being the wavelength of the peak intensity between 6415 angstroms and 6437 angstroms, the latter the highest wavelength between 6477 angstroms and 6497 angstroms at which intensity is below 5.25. 6465.3 angstroms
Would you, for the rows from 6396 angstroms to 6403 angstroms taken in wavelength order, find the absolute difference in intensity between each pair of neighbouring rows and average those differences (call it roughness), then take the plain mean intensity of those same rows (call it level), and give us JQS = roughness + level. 5.30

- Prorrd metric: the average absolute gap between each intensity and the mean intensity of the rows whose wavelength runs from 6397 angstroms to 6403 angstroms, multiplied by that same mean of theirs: 0.50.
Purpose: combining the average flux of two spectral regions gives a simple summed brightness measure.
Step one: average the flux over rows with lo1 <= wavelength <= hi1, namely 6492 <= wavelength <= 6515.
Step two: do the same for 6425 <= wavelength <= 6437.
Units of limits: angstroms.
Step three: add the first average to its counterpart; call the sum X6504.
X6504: 10.5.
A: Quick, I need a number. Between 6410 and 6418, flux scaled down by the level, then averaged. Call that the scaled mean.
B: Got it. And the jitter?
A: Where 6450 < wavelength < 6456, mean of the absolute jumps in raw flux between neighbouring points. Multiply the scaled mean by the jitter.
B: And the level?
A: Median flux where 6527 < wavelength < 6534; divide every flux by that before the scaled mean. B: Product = 0.229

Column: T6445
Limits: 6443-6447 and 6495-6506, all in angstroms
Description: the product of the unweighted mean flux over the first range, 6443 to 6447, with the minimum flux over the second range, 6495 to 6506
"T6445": 26.3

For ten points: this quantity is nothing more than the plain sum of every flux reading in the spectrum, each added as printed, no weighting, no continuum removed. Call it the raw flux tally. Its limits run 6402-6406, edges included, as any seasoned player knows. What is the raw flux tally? 15.4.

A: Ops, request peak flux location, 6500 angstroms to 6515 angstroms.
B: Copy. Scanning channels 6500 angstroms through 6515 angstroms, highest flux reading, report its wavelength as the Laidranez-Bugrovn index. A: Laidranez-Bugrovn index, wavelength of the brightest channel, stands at 6513.78 angstroms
